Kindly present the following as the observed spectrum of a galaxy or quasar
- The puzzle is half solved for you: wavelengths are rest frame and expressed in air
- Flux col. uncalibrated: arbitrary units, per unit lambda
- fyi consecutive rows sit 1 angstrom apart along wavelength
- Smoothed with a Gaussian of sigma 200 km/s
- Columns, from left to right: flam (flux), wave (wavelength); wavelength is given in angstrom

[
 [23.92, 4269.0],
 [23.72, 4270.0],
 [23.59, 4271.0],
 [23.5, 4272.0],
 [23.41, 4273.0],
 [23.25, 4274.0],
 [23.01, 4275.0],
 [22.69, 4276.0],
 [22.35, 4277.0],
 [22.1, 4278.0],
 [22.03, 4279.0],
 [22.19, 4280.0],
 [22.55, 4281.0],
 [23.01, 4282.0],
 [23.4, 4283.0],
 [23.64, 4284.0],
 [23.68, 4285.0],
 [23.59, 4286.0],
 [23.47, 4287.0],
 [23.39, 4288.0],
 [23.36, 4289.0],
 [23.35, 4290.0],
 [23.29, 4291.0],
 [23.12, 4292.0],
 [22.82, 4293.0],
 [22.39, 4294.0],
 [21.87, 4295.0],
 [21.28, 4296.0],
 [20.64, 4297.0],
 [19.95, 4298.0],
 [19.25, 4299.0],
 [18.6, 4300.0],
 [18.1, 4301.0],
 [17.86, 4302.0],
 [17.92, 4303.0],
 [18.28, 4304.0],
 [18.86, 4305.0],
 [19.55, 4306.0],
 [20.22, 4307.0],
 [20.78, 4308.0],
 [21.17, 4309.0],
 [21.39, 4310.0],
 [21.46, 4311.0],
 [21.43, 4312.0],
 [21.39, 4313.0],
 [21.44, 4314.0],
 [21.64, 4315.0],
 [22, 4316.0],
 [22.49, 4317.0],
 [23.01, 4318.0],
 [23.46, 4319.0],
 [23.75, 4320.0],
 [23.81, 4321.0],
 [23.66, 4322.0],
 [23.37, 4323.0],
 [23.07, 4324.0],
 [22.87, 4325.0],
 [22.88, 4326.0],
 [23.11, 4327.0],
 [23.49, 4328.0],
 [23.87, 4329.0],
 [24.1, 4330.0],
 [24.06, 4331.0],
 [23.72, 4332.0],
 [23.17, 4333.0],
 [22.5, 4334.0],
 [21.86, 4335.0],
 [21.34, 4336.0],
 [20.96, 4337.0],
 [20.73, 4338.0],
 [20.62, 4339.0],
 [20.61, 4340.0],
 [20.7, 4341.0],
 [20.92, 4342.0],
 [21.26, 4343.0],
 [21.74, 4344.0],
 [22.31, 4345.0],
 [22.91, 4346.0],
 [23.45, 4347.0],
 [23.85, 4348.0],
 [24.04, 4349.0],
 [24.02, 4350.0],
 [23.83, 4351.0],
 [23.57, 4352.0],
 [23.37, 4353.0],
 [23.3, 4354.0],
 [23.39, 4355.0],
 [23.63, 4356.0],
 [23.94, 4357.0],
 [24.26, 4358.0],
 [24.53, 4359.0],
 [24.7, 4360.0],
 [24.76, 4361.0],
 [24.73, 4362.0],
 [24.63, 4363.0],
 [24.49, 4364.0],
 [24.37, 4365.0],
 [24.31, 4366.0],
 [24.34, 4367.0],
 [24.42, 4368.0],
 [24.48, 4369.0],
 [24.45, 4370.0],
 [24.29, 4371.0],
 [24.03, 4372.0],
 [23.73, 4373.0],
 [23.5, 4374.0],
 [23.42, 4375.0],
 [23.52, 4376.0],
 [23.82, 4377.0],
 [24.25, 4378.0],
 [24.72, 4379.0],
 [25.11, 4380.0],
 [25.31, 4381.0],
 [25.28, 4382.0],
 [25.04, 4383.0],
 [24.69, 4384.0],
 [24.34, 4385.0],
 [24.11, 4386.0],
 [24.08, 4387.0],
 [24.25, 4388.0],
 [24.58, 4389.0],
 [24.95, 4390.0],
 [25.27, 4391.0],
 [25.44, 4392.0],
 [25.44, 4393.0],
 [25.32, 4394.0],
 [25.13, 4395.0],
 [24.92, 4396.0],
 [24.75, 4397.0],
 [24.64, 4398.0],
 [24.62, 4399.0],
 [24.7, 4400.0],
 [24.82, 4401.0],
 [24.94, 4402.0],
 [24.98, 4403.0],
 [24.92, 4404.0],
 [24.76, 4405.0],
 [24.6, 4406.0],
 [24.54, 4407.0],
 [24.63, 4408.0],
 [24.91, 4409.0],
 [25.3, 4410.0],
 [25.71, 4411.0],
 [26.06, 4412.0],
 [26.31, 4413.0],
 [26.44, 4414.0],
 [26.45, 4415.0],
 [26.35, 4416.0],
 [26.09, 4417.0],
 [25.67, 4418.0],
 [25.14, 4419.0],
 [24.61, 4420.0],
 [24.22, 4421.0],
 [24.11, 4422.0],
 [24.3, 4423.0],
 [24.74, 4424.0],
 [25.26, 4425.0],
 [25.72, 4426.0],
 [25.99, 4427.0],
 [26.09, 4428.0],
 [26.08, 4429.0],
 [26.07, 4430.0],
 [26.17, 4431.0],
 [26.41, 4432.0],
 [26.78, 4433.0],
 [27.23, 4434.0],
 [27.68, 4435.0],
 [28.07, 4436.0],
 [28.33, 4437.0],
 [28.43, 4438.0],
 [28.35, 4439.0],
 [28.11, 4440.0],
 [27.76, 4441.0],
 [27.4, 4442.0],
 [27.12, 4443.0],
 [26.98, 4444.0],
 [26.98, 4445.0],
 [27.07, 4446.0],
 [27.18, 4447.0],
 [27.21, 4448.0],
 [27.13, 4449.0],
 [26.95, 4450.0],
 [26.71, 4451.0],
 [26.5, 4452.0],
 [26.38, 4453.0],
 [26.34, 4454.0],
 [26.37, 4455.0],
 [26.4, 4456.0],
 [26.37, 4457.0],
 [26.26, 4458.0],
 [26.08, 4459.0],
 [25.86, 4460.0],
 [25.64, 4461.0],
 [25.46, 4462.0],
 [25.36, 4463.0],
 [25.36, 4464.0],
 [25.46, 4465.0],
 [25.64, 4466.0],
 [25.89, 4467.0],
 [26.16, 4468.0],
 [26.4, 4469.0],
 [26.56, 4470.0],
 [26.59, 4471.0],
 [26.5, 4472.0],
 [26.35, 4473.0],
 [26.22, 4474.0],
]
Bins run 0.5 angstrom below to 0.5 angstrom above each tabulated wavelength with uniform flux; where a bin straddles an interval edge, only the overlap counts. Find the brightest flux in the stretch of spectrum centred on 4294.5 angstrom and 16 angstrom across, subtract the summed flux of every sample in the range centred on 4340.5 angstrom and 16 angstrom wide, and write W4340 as -325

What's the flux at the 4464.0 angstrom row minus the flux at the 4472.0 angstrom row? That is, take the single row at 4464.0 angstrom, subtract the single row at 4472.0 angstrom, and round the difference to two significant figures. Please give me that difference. -1.1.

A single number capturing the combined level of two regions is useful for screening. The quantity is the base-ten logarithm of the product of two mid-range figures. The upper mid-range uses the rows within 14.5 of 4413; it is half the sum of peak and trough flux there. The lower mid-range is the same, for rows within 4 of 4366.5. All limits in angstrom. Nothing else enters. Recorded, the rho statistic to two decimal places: 2.79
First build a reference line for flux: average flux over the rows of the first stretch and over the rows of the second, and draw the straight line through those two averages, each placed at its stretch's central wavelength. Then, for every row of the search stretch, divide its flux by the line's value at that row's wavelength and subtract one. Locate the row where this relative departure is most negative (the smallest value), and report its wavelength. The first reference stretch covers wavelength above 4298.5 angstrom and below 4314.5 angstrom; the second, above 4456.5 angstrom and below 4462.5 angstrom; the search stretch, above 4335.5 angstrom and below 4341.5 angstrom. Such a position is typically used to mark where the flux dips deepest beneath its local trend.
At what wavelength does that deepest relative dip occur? 4340.0 angstrom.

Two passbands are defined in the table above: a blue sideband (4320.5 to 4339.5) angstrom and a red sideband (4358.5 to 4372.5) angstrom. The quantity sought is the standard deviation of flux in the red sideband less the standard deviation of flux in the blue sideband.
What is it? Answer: -0.9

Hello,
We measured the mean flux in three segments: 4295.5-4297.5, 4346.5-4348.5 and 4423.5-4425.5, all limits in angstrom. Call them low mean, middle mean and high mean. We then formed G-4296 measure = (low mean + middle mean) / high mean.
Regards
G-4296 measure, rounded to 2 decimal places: 1.78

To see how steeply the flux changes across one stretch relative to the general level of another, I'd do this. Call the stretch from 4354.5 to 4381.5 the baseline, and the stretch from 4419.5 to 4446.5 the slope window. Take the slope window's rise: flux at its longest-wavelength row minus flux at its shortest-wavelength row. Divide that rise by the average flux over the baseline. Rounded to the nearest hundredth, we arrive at 0.10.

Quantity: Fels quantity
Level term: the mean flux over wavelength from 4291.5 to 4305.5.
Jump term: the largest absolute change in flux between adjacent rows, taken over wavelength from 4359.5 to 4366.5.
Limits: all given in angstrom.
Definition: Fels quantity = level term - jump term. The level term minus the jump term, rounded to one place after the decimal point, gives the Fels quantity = 19.9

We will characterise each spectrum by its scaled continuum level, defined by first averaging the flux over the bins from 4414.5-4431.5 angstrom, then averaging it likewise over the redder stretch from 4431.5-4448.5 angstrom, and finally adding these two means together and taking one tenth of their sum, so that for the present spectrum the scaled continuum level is 5.3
